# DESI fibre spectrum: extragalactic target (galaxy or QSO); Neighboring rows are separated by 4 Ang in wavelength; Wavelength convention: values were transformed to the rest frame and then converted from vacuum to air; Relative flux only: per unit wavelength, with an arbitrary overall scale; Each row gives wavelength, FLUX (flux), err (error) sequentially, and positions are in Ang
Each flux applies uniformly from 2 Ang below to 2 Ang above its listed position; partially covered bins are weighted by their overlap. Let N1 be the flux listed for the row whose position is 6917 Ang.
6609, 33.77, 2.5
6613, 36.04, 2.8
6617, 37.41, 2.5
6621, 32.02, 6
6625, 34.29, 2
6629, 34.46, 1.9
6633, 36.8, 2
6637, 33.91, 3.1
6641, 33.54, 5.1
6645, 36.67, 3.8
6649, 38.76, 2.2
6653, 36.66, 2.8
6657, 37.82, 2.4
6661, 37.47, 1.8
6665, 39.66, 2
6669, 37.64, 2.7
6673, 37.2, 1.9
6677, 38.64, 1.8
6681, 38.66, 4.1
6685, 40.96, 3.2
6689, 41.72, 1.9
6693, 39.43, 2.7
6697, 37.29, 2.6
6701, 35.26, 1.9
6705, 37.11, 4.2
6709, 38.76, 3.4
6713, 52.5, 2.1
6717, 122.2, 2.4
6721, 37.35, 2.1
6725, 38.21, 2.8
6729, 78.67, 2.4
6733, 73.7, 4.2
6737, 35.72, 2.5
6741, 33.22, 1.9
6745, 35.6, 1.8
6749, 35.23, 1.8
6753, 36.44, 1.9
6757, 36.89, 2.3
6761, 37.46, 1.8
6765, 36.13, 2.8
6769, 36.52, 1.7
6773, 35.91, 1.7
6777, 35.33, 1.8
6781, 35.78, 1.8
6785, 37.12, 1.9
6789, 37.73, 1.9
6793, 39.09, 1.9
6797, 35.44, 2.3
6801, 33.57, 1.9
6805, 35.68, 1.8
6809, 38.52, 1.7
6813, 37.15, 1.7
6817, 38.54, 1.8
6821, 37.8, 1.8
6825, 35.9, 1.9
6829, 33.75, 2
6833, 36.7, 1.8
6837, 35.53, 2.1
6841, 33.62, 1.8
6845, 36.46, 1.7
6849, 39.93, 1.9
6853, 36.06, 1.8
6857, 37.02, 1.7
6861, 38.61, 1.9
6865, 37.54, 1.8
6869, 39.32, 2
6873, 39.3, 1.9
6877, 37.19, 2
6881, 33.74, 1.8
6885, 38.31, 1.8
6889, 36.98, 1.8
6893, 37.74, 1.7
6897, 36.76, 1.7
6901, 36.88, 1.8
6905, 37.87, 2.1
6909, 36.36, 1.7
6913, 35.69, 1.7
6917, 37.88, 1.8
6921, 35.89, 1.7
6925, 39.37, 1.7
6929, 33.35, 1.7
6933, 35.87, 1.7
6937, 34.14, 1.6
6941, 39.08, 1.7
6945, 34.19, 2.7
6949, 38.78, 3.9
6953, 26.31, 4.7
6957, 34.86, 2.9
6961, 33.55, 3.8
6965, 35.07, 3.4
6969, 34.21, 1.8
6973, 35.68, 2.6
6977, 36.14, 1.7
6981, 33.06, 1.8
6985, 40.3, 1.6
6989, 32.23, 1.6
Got 37.88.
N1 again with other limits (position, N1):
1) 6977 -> 36.14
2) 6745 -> 35.6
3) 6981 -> 33.06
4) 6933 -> 35.87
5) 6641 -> 33.54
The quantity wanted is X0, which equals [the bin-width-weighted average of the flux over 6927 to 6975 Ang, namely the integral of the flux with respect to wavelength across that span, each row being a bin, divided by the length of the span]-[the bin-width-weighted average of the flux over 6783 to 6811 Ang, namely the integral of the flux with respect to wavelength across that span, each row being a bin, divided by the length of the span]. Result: -2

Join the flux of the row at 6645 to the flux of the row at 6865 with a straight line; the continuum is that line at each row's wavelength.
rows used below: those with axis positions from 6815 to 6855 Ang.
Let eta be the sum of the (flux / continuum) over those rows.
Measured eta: 9.7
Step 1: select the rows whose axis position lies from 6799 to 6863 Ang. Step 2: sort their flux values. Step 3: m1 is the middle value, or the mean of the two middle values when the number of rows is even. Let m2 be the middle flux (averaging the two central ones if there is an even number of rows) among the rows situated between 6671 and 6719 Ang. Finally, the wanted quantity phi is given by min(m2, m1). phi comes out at 36.58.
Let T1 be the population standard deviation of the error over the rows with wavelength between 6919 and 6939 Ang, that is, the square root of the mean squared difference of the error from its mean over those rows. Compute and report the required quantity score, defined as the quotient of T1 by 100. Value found 0.0004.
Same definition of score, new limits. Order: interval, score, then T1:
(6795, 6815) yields 0.0022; 0.22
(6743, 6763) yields 0.0019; 0.19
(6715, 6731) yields 0.0025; 0.25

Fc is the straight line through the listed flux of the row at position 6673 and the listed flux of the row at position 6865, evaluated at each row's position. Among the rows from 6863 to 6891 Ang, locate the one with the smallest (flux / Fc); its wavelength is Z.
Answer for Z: 6881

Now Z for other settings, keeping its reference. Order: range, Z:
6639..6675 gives 6641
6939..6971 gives 6953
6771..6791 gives 6777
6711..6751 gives 6741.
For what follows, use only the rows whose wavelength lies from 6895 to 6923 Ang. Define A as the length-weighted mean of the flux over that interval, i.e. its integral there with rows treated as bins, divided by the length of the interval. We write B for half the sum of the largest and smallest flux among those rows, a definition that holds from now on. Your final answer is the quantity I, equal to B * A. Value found 1352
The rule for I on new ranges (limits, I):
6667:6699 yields 1537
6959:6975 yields 1199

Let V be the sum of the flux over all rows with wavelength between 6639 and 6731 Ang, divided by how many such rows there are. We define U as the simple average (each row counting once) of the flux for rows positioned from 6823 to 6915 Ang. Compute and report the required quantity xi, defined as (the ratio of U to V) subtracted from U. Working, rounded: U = 36.8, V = 44.0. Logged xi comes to 36.0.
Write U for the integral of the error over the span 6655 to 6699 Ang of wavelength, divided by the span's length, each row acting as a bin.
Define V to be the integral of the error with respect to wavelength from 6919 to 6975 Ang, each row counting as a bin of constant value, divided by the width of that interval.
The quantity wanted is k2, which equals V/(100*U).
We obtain 0.0104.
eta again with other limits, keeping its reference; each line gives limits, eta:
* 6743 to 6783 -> 9.7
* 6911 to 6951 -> 9.6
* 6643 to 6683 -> 10.3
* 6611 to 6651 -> 9.7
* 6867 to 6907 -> 9.9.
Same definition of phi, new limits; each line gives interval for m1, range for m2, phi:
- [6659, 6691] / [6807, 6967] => 36.82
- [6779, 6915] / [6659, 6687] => 37.00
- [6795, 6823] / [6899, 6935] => 36.36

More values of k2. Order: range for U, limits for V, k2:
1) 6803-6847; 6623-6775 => 0.0138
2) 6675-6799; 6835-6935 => 0.0076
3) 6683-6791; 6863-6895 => 0.0079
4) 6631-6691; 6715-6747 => 0.0092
